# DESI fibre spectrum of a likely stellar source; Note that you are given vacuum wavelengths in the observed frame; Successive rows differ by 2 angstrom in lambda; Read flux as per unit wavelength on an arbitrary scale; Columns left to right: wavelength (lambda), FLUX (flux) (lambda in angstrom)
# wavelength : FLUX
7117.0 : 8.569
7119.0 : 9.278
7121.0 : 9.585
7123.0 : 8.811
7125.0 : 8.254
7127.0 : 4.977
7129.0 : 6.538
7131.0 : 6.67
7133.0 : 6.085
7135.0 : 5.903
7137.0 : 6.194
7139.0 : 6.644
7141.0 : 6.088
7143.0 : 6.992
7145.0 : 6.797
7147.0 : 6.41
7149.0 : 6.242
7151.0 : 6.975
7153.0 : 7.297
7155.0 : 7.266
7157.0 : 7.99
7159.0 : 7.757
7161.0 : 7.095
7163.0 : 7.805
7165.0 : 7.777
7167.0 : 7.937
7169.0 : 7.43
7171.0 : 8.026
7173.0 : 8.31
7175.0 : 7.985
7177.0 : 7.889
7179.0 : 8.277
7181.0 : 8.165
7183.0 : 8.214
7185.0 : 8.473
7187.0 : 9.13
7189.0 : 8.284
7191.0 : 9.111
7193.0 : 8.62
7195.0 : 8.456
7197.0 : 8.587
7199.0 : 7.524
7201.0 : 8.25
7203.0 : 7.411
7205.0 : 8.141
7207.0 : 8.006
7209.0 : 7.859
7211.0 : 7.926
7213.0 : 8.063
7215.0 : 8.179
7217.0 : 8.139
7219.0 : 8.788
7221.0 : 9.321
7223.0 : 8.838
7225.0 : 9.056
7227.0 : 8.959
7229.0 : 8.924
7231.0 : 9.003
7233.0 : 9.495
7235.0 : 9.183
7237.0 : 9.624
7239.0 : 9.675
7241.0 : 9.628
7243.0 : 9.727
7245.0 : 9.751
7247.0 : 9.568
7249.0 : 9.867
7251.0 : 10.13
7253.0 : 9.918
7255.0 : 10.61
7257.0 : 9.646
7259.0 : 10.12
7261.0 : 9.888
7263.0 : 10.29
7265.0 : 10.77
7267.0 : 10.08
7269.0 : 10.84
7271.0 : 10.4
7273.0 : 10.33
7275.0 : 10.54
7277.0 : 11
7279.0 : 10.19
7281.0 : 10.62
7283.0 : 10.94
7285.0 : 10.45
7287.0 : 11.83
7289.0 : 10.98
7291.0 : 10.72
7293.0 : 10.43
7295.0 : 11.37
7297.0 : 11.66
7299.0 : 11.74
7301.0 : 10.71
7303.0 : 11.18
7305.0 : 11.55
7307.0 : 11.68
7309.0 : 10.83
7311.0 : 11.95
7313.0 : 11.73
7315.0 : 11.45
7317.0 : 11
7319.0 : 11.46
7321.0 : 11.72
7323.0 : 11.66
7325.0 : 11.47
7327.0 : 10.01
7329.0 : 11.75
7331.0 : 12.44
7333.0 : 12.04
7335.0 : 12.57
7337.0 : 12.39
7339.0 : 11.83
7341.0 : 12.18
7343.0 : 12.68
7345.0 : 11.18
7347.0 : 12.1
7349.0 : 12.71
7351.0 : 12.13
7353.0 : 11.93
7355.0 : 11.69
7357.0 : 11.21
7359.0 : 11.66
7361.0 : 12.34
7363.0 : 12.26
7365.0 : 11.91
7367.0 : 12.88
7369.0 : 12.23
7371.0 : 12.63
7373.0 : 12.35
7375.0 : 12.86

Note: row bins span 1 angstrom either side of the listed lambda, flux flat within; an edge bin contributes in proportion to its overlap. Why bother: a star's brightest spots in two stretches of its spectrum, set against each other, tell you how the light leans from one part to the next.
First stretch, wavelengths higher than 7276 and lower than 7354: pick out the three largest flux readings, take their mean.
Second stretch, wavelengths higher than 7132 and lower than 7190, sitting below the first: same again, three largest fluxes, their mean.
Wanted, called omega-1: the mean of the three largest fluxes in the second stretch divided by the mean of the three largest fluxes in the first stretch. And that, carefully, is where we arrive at 0.68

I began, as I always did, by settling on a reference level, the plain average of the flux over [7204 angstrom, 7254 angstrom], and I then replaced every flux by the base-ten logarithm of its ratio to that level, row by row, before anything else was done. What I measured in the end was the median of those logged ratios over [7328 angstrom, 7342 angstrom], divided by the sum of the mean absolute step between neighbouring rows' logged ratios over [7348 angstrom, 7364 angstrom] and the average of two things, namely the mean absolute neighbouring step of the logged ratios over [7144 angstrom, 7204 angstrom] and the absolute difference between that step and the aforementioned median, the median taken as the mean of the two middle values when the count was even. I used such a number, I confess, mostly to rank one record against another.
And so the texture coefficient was 1.64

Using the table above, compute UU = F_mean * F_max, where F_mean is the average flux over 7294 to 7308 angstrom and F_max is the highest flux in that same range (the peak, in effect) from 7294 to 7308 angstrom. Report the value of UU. 134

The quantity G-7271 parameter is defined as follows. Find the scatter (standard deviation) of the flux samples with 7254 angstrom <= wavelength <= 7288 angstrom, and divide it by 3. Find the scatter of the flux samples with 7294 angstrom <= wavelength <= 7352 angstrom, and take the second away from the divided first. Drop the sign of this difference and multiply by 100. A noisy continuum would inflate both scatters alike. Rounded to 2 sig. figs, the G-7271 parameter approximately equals 44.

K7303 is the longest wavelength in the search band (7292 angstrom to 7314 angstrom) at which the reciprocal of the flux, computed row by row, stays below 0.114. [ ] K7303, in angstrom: 7313.0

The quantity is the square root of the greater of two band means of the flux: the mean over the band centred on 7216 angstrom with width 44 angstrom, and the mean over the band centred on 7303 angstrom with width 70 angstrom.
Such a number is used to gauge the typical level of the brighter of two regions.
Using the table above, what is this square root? 3.35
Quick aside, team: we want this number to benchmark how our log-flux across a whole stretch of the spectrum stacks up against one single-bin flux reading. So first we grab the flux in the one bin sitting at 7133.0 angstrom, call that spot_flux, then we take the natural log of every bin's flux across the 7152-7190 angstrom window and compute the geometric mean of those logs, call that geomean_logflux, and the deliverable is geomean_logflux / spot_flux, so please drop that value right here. 0.34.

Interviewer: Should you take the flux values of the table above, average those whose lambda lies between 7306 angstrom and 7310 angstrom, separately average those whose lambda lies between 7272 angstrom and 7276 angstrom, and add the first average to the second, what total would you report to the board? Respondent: 21.7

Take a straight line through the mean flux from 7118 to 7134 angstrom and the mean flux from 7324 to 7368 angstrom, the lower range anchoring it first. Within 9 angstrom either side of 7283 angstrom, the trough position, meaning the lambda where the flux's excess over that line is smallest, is 7279.0 angstrom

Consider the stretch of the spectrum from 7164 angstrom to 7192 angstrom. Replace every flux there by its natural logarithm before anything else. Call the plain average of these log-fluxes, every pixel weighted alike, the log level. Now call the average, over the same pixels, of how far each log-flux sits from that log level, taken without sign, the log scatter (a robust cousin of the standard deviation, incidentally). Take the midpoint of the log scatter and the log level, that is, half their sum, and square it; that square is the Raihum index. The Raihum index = 1.15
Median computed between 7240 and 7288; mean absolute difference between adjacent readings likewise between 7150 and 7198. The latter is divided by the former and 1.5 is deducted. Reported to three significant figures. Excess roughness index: -1.46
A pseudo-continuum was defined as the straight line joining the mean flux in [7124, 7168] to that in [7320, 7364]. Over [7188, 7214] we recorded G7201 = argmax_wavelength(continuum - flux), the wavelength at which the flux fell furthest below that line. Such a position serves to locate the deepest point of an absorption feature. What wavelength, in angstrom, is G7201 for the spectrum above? 7203.0 angstrom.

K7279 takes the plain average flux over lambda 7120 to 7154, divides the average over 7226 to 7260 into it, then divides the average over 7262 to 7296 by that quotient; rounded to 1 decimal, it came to 15.0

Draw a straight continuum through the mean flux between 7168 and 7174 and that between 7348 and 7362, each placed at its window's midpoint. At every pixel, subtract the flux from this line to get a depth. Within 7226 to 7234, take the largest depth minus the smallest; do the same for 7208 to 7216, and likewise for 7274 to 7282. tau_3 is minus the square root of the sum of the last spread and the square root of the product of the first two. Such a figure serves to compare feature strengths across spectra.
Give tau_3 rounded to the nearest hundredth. -1.08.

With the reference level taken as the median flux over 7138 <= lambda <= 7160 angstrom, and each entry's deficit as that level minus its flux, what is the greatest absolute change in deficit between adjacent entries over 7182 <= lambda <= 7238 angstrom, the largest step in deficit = 1.06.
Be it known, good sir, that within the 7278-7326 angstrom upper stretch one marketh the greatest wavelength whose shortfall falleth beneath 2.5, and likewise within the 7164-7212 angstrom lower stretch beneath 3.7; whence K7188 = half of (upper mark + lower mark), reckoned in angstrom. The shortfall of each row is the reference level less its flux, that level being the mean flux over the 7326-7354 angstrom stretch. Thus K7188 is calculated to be 7261 angstrom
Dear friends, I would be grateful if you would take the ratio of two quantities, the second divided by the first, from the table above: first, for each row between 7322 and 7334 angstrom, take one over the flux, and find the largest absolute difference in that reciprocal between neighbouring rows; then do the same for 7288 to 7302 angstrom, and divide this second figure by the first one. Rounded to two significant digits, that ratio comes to 0.55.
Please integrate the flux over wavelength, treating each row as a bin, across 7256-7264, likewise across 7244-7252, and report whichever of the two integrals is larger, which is 79.9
